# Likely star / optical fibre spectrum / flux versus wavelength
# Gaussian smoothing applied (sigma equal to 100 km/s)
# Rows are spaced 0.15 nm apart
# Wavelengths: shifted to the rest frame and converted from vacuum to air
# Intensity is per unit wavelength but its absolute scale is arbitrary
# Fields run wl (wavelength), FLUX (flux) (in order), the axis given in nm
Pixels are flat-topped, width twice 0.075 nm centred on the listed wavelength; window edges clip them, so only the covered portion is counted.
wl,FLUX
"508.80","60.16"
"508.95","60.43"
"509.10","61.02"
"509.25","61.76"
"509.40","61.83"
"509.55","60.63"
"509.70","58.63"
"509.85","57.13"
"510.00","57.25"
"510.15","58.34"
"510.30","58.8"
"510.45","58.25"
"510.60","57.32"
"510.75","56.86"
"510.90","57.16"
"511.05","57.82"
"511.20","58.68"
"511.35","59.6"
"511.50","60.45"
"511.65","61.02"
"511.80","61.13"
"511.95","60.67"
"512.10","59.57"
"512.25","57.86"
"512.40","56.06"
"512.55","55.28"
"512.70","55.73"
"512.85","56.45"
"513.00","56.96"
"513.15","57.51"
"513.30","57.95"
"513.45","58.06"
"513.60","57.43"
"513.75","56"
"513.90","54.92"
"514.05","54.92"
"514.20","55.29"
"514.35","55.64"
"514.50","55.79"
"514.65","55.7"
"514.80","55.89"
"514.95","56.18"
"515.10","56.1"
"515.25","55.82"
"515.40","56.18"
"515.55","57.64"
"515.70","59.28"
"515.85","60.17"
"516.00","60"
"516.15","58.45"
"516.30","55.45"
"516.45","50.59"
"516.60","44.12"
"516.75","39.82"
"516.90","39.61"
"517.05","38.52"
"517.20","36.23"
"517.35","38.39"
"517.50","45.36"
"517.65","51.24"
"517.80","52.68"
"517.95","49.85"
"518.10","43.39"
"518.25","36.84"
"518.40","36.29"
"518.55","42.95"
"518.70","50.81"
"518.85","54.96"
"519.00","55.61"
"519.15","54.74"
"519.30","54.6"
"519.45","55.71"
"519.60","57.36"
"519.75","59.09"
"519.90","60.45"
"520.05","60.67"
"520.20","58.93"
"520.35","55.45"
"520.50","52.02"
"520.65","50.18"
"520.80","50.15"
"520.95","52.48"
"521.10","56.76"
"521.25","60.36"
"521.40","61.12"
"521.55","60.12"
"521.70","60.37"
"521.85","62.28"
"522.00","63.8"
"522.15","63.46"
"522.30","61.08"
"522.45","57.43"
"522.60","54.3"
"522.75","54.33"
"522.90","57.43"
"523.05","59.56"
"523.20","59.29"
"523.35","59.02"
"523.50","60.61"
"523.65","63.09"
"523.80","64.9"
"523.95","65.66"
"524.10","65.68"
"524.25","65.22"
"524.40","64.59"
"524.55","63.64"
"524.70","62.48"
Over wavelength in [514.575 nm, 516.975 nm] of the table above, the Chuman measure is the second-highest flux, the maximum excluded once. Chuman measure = 60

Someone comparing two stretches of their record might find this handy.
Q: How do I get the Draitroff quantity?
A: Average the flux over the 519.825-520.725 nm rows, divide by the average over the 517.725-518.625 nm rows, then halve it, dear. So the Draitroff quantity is 0.644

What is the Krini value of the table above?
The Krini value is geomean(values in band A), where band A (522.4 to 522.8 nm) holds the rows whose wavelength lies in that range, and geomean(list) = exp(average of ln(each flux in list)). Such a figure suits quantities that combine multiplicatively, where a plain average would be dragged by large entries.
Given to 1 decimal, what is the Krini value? 55.3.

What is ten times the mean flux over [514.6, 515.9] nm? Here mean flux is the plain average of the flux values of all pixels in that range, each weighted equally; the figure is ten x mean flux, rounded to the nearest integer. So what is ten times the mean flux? 570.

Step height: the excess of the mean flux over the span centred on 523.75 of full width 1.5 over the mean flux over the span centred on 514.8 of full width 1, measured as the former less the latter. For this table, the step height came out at 6.9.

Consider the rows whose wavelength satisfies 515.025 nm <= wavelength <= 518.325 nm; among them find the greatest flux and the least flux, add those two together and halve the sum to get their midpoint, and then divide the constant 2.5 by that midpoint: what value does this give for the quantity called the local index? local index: 0.0519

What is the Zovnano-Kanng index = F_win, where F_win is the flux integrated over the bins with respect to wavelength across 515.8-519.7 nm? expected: 190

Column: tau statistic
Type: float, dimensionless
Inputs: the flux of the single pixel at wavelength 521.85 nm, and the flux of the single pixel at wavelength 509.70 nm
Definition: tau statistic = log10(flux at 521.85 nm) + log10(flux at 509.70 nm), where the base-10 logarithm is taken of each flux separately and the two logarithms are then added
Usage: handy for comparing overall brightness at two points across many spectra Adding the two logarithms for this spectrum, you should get 3.56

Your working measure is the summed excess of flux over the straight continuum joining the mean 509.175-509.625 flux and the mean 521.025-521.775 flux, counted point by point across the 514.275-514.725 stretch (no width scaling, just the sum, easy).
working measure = -15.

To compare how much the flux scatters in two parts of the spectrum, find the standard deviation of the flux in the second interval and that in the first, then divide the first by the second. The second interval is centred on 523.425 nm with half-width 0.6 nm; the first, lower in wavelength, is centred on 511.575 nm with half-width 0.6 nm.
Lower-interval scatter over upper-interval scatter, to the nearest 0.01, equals 0.39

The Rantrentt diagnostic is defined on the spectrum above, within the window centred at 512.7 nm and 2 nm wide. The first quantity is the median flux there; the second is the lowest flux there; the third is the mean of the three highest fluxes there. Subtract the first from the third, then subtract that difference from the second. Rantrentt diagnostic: 52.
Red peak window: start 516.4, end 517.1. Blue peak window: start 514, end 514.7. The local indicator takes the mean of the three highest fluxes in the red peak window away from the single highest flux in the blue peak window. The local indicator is 11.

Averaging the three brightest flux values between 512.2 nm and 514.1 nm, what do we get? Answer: 58.0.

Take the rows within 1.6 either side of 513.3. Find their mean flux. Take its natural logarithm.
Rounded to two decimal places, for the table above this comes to 4.04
